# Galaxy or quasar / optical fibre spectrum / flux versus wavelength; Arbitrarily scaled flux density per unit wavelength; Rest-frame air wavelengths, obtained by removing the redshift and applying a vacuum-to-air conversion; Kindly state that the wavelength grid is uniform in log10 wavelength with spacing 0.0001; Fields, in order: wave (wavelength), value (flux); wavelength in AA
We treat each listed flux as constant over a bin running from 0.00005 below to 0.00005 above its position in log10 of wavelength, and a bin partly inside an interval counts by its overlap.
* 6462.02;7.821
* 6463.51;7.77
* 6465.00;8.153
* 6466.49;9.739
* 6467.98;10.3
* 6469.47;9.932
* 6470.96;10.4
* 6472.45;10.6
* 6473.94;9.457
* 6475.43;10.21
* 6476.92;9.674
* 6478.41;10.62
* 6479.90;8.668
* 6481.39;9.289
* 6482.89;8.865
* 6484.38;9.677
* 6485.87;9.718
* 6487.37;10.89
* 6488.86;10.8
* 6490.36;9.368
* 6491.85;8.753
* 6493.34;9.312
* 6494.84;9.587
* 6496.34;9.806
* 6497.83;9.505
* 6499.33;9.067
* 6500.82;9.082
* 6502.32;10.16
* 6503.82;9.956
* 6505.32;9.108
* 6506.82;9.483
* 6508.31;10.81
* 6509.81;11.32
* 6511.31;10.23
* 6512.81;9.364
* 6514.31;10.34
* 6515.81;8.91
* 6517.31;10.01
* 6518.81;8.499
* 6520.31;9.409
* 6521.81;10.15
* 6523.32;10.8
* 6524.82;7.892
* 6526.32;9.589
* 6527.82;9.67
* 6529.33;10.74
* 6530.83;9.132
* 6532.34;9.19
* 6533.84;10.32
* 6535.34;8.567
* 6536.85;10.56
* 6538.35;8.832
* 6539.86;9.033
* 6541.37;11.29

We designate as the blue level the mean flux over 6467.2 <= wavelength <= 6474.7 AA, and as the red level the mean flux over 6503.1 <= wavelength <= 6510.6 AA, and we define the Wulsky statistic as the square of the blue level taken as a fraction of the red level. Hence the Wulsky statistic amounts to 1.00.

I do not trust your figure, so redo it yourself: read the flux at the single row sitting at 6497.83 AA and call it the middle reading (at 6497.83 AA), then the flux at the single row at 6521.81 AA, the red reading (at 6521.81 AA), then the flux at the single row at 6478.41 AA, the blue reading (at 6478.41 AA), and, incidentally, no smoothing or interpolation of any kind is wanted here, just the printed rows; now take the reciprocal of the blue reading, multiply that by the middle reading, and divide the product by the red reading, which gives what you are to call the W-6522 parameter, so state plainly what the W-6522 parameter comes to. 0.088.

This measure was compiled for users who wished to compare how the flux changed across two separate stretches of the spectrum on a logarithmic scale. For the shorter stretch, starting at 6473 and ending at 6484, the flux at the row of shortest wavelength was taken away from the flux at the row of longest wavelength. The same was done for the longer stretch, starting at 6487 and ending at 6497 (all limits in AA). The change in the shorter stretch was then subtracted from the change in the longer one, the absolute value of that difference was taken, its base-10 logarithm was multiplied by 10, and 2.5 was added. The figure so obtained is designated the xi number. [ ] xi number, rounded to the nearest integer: -1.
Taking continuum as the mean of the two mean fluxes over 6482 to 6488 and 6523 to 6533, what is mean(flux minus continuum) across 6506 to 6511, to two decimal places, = 0.86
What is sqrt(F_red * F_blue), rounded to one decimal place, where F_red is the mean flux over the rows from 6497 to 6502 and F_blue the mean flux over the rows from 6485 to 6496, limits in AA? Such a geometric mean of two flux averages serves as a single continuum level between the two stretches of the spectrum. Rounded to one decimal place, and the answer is 9.5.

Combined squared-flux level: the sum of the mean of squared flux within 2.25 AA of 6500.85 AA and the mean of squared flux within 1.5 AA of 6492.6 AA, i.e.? 171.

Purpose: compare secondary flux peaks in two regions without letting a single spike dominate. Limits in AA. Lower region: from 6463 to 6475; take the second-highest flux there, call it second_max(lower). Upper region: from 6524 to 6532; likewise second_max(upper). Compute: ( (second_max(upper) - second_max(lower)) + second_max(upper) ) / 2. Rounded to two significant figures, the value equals 4.5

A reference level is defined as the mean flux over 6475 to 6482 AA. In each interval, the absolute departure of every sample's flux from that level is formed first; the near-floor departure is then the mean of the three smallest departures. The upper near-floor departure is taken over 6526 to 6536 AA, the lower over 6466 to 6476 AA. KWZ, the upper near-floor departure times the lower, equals 0.036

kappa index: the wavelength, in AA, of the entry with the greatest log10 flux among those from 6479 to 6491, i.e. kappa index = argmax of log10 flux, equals 6487.37 AA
